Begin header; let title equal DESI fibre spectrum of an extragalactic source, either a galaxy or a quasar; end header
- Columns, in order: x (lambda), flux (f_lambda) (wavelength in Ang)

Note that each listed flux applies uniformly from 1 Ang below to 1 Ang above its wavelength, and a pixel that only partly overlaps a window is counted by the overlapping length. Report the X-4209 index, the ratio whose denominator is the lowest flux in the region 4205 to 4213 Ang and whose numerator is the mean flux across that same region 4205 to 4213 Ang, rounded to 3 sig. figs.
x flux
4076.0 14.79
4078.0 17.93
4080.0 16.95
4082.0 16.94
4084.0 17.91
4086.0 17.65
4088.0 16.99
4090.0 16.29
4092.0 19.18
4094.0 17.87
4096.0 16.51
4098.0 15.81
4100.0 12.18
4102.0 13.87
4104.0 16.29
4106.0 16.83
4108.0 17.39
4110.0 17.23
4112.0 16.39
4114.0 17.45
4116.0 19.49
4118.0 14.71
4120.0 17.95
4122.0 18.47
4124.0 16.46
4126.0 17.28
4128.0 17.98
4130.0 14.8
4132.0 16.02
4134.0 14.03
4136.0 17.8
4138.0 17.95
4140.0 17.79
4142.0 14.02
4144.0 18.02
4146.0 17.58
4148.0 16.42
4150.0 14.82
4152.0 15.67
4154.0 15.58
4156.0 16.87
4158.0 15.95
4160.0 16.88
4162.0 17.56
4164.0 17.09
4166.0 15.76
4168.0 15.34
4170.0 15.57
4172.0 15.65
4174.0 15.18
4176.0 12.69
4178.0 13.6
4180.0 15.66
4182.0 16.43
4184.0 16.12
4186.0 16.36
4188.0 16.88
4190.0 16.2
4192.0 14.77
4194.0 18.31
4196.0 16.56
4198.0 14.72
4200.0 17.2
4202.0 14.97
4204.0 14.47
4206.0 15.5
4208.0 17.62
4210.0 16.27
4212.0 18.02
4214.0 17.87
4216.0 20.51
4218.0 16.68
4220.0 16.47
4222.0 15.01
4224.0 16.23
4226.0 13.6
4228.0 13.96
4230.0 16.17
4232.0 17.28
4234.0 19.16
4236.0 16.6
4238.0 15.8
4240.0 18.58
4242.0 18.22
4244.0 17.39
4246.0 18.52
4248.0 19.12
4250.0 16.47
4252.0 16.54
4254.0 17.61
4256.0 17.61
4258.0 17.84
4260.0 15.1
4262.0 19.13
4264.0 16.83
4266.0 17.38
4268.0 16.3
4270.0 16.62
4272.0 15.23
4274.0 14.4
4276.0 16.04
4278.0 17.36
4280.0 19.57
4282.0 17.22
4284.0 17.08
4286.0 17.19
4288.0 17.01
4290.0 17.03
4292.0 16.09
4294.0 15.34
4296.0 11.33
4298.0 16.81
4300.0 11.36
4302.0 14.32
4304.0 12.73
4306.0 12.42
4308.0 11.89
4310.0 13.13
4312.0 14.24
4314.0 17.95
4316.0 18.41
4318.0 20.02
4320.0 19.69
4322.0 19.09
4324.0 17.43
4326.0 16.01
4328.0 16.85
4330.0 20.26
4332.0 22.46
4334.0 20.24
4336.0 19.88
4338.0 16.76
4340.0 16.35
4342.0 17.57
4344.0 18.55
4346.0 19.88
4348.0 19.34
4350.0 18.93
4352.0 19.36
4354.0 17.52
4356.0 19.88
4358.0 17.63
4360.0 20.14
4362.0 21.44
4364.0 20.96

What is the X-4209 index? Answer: 1.09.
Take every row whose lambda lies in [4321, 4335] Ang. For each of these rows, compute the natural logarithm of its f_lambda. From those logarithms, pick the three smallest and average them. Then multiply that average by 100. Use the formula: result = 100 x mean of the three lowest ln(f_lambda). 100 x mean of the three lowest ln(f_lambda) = 282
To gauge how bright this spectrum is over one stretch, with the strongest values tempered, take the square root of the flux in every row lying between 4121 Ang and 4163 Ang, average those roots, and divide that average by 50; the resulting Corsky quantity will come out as 0.0813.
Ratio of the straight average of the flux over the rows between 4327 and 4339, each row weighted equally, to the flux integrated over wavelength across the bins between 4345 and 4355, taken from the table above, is 0.10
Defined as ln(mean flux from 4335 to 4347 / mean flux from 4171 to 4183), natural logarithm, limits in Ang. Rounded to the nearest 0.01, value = 0.20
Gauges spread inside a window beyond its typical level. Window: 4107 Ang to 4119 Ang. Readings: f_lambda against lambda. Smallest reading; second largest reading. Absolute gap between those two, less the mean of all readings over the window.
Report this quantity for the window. -14.4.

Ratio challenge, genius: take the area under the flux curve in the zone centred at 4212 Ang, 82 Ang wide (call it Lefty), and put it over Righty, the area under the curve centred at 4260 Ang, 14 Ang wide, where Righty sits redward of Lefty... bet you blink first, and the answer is 5.5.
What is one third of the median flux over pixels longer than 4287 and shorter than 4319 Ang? 4.94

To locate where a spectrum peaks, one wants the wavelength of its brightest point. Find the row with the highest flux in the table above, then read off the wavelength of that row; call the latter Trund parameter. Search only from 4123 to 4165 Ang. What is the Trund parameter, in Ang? 4144.0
